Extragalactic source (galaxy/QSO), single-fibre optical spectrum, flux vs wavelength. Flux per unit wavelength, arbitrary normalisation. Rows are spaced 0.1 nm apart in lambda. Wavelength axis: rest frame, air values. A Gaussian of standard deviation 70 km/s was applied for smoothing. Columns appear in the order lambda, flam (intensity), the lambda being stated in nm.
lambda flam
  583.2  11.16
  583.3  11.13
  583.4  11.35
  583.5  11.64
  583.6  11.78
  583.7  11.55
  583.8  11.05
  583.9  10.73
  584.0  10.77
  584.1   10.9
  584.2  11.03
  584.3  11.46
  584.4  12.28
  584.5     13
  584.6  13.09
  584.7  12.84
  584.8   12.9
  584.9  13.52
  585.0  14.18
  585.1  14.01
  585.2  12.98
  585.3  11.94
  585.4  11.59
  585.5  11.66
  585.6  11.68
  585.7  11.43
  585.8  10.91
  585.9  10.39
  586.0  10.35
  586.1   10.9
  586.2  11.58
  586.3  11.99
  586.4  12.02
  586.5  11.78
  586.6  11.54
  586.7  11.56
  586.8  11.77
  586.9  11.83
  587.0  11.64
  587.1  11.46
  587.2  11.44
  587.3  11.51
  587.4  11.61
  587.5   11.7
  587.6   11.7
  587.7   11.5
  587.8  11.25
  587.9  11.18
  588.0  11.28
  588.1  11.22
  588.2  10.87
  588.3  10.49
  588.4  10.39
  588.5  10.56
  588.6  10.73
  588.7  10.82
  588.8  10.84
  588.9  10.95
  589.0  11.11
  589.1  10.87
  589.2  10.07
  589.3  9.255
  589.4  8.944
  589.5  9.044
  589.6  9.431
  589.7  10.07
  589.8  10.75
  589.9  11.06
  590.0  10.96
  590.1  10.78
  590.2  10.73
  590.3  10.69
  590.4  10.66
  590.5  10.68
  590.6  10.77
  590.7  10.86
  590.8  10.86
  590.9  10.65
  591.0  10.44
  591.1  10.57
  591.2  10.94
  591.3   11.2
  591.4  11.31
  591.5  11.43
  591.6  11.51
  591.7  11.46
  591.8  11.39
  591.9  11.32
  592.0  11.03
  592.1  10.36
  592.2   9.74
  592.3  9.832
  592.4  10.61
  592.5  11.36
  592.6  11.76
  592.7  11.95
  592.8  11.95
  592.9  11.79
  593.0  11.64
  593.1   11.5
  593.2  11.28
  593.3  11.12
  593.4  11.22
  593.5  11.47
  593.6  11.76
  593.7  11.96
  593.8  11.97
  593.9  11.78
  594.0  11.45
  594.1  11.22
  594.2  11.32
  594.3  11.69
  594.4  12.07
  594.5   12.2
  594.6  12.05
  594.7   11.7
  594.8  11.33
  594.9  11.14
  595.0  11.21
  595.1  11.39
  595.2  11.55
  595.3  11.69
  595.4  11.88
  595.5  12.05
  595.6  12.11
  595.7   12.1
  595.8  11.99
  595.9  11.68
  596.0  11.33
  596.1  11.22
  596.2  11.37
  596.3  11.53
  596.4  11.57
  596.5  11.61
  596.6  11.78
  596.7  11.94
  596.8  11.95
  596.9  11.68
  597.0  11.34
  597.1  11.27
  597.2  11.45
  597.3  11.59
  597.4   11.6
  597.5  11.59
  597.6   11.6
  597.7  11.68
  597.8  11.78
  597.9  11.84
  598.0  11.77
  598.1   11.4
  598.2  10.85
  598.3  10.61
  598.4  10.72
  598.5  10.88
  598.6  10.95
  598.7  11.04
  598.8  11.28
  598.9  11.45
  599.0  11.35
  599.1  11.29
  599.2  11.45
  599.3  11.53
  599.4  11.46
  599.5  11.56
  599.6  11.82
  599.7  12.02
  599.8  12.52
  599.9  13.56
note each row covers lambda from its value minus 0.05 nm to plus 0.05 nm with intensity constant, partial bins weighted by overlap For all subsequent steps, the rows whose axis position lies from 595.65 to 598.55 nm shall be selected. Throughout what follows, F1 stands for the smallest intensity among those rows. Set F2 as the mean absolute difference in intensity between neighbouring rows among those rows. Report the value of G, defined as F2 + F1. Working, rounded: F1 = 10.61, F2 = 0.16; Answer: 10.8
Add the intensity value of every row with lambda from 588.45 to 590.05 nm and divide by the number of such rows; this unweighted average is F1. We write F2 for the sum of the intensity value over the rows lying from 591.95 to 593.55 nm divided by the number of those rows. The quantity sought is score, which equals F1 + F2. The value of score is 21.5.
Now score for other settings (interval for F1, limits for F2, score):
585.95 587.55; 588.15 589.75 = 21.8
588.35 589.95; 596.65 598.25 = 21.9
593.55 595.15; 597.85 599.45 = 22.9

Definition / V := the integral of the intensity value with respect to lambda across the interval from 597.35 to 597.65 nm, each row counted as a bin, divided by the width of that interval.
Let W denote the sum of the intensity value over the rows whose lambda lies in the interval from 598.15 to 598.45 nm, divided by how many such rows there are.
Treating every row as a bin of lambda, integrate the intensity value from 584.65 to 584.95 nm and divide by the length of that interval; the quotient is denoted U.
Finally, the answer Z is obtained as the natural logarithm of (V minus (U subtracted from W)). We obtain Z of 2.64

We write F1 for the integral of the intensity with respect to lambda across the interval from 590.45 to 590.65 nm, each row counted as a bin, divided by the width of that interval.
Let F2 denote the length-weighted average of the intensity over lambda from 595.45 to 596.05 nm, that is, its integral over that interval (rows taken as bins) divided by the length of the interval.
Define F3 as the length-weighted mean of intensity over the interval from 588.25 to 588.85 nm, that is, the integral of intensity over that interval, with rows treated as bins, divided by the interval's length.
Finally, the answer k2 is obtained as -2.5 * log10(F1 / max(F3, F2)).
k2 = 0.11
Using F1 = 10.7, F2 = 11.9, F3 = 10.6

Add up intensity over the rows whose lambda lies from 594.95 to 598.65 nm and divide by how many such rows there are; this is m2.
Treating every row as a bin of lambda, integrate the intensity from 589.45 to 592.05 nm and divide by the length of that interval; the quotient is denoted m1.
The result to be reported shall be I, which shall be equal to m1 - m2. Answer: -0.7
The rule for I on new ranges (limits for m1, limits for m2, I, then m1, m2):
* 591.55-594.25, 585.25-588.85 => 0.0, 11.3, 11.3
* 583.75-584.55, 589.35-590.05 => 1.4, 11.4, 10.0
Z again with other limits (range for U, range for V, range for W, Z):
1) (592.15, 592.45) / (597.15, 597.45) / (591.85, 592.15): 2.37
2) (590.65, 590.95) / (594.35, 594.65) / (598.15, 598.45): 2.50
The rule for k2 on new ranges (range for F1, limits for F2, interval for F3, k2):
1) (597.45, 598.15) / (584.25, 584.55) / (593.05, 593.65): 0.05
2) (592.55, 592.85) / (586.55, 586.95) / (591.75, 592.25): -0.02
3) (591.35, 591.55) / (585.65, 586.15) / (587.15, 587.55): 0.02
